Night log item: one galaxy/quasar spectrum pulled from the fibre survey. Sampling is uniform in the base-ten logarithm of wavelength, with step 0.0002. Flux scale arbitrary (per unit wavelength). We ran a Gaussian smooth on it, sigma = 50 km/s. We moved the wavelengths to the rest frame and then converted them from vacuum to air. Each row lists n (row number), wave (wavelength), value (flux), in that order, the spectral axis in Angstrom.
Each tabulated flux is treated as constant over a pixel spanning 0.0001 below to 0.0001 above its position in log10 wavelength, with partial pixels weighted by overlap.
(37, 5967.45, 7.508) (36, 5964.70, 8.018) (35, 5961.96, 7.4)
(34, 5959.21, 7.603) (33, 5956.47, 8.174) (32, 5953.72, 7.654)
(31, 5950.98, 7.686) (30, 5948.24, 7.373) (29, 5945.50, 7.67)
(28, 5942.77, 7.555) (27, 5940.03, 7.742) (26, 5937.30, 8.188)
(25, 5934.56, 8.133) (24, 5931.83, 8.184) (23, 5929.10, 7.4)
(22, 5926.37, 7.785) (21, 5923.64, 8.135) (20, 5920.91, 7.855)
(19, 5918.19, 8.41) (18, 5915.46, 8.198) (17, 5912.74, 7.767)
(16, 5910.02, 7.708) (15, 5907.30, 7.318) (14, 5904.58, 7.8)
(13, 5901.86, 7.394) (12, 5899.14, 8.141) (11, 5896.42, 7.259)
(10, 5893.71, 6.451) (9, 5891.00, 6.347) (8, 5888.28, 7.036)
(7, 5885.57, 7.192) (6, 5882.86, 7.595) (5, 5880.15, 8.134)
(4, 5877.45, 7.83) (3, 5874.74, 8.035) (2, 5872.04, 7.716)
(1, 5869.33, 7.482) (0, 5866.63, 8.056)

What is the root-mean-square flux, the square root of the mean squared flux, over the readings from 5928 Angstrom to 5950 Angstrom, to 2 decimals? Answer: 7.79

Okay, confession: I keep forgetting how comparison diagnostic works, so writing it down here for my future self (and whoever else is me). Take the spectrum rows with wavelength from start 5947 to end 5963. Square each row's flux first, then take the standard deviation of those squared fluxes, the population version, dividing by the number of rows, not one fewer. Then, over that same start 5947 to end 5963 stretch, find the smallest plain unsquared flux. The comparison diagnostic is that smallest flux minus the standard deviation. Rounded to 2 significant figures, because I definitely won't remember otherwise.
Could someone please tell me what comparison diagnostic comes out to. 3.3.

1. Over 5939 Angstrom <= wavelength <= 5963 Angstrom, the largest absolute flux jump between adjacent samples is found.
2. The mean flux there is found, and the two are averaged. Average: 4.11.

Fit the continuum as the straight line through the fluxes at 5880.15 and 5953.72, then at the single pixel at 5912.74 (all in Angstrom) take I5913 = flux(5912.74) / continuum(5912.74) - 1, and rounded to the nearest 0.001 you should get -0.019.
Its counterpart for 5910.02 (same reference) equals -0.029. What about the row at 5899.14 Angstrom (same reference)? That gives 0.016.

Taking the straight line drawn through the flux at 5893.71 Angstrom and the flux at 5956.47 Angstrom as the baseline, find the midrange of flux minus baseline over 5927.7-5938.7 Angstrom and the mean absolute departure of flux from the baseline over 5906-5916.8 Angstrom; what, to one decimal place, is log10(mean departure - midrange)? -0.3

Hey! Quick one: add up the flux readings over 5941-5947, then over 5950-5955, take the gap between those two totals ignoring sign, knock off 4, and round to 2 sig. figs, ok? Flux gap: -3.9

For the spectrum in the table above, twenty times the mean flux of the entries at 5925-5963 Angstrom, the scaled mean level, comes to 155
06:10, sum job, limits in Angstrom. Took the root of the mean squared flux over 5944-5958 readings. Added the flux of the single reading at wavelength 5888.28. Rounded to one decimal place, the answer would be 14.8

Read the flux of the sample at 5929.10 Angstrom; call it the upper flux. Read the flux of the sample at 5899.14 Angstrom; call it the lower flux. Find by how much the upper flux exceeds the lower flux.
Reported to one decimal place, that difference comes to -0.7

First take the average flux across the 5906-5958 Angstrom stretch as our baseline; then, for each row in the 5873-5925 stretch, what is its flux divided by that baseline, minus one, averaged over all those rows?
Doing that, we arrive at -0.03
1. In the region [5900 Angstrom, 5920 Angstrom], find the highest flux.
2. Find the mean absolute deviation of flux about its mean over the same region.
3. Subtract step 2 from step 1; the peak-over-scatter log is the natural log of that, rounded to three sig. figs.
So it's 2.09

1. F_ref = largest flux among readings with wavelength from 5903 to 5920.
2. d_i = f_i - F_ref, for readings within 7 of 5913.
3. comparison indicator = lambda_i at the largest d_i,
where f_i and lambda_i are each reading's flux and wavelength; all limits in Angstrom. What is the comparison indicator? 5918.19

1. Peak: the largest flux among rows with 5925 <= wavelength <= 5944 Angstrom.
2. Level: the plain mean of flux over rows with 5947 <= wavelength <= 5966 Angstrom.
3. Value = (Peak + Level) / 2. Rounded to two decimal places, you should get 7.94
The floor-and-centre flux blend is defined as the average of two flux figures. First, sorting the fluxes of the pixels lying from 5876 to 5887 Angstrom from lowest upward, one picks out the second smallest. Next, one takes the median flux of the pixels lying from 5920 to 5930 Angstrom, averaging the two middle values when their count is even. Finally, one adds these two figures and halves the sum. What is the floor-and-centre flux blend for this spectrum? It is 7.7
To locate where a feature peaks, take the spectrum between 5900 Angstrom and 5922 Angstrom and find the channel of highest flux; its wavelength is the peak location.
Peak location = 5918.19 Angstrom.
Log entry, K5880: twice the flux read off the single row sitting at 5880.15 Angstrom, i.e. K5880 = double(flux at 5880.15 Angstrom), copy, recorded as 16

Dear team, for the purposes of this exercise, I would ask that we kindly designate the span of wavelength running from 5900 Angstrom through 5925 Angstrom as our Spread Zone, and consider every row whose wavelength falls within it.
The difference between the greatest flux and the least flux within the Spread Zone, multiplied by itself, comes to 1.19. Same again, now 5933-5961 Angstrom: 0.66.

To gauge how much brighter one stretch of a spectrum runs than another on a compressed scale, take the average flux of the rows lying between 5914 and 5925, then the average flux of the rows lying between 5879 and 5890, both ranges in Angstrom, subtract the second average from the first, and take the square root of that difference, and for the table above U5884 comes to 0.8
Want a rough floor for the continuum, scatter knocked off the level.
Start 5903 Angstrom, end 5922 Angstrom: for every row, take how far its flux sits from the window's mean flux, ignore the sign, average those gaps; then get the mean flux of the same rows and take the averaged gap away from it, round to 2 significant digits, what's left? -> 7.6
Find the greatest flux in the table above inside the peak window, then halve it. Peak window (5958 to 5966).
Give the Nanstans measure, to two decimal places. 4.01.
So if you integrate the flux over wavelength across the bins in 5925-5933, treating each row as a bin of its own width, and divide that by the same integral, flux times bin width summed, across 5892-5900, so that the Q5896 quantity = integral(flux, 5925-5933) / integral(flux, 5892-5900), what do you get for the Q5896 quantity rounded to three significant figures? 1.08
